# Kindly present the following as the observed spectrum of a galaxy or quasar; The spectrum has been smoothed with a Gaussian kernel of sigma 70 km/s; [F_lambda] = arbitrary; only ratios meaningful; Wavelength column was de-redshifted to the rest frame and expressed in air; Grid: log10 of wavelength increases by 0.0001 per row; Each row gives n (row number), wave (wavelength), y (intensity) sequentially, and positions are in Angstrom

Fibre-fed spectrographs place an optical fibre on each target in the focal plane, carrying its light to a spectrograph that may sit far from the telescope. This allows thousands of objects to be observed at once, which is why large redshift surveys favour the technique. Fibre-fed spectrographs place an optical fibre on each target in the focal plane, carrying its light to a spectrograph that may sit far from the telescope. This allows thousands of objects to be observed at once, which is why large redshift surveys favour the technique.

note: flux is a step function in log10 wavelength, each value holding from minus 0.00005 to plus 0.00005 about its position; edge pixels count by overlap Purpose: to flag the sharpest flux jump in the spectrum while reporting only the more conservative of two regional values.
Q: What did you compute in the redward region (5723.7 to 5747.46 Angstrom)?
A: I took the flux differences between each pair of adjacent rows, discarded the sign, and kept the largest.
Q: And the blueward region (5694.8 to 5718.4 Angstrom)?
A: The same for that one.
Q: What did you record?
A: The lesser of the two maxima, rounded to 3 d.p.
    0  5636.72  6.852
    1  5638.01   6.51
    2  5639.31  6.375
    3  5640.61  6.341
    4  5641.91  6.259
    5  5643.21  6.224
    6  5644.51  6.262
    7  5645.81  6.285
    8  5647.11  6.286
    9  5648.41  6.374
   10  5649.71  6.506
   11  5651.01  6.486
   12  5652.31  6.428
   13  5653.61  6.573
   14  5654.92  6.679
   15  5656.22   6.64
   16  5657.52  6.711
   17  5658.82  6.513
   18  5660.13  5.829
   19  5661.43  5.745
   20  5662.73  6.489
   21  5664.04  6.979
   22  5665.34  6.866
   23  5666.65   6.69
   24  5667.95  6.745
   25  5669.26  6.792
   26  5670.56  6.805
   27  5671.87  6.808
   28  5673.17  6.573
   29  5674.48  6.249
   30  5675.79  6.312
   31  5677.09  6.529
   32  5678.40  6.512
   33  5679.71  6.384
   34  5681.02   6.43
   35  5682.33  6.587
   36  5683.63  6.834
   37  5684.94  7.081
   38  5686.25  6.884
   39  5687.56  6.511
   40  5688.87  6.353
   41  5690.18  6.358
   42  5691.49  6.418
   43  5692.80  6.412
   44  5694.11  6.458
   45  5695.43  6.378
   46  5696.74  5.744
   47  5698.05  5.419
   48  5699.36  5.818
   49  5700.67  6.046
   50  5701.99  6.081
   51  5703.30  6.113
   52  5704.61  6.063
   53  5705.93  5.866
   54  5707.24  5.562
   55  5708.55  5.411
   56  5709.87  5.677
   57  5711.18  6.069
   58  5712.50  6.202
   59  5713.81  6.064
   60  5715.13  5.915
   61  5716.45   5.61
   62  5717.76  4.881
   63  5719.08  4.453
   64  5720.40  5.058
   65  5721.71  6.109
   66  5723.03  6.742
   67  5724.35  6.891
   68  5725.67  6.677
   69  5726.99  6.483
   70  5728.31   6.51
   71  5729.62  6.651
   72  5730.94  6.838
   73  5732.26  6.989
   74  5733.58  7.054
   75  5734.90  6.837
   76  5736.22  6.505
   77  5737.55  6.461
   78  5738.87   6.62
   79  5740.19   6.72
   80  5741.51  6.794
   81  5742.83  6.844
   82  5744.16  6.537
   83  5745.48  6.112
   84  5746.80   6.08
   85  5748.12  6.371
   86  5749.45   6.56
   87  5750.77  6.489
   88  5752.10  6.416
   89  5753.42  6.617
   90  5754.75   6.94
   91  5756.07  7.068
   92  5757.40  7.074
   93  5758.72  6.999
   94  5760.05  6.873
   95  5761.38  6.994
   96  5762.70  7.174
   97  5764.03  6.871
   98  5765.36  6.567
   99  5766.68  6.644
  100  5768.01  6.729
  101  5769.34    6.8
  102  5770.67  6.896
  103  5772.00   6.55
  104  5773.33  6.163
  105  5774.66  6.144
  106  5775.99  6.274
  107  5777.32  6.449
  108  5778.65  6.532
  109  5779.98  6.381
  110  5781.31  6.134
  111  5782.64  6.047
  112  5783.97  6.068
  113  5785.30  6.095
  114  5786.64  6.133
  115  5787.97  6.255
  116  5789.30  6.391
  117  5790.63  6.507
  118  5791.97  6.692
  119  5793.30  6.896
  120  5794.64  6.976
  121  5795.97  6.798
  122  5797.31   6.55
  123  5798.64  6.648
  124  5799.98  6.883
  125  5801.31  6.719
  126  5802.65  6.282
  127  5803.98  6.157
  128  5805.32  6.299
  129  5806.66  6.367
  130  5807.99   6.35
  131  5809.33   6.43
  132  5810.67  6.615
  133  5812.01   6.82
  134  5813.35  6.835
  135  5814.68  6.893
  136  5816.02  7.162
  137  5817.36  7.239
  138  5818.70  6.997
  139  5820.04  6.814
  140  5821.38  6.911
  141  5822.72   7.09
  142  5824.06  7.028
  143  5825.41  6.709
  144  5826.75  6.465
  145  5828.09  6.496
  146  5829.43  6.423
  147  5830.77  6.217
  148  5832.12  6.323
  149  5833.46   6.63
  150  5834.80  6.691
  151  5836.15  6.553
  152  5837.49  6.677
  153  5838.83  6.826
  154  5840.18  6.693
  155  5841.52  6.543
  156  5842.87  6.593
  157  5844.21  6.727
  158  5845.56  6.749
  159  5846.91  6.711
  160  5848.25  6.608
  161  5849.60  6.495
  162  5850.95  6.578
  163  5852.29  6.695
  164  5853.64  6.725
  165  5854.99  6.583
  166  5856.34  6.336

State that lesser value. 0.425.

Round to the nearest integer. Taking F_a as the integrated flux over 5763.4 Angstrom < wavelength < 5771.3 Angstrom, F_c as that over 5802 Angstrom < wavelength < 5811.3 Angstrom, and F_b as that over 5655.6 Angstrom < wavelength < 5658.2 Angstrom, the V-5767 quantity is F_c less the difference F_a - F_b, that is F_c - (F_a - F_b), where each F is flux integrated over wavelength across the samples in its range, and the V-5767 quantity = 23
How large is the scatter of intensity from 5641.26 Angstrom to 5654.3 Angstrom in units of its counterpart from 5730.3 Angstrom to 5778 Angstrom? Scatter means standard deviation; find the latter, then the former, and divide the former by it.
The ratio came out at 0.4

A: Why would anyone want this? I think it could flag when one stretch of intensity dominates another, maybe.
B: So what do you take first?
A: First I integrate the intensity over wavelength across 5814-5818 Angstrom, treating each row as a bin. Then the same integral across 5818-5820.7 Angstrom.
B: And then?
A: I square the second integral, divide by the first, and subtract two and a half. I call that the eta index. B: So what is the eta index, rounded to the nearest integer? 10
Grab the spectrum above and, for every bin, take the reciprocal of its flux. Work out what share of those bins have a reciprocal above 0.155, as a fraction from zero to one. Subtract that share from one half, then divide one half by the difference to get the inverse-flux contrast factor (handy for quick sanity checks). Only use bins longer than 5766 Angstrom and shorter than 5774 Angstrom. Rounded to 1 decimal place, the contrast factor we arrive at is 1.5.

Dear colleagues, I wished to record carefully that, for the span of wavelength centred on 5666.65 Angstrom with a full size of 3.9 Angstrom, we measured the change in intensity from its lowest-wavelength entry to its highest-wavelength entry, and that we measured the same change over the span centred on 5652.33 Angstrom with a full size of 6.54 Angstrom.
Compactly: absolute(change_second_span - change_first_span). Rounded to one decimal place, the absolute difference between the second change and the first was 0.3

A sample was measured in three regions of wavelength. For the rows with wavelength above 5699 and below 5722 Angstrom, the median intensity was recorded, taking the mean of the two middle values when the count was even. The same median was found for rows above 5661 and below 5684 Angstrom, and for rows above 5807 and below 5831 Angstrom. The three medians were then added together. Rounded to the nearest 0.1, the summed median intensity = 19.3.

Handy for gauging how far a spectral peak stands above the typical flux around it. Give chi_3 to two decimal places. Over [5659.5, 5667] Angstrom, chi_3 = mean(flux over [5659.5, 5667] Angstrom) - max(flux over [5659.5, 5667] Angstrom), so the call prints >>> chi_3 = -0.55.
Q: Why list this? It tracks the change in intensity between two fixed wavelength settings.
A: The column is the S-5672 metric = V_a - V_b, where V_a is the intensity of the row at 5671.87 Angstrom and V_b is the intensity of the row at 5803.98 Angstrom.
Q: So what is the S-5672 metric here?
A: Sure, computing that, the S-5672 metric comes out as 0.65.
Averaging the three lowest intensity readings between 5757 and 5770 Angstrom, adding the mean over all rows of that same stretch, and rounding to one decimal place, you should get 13.5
